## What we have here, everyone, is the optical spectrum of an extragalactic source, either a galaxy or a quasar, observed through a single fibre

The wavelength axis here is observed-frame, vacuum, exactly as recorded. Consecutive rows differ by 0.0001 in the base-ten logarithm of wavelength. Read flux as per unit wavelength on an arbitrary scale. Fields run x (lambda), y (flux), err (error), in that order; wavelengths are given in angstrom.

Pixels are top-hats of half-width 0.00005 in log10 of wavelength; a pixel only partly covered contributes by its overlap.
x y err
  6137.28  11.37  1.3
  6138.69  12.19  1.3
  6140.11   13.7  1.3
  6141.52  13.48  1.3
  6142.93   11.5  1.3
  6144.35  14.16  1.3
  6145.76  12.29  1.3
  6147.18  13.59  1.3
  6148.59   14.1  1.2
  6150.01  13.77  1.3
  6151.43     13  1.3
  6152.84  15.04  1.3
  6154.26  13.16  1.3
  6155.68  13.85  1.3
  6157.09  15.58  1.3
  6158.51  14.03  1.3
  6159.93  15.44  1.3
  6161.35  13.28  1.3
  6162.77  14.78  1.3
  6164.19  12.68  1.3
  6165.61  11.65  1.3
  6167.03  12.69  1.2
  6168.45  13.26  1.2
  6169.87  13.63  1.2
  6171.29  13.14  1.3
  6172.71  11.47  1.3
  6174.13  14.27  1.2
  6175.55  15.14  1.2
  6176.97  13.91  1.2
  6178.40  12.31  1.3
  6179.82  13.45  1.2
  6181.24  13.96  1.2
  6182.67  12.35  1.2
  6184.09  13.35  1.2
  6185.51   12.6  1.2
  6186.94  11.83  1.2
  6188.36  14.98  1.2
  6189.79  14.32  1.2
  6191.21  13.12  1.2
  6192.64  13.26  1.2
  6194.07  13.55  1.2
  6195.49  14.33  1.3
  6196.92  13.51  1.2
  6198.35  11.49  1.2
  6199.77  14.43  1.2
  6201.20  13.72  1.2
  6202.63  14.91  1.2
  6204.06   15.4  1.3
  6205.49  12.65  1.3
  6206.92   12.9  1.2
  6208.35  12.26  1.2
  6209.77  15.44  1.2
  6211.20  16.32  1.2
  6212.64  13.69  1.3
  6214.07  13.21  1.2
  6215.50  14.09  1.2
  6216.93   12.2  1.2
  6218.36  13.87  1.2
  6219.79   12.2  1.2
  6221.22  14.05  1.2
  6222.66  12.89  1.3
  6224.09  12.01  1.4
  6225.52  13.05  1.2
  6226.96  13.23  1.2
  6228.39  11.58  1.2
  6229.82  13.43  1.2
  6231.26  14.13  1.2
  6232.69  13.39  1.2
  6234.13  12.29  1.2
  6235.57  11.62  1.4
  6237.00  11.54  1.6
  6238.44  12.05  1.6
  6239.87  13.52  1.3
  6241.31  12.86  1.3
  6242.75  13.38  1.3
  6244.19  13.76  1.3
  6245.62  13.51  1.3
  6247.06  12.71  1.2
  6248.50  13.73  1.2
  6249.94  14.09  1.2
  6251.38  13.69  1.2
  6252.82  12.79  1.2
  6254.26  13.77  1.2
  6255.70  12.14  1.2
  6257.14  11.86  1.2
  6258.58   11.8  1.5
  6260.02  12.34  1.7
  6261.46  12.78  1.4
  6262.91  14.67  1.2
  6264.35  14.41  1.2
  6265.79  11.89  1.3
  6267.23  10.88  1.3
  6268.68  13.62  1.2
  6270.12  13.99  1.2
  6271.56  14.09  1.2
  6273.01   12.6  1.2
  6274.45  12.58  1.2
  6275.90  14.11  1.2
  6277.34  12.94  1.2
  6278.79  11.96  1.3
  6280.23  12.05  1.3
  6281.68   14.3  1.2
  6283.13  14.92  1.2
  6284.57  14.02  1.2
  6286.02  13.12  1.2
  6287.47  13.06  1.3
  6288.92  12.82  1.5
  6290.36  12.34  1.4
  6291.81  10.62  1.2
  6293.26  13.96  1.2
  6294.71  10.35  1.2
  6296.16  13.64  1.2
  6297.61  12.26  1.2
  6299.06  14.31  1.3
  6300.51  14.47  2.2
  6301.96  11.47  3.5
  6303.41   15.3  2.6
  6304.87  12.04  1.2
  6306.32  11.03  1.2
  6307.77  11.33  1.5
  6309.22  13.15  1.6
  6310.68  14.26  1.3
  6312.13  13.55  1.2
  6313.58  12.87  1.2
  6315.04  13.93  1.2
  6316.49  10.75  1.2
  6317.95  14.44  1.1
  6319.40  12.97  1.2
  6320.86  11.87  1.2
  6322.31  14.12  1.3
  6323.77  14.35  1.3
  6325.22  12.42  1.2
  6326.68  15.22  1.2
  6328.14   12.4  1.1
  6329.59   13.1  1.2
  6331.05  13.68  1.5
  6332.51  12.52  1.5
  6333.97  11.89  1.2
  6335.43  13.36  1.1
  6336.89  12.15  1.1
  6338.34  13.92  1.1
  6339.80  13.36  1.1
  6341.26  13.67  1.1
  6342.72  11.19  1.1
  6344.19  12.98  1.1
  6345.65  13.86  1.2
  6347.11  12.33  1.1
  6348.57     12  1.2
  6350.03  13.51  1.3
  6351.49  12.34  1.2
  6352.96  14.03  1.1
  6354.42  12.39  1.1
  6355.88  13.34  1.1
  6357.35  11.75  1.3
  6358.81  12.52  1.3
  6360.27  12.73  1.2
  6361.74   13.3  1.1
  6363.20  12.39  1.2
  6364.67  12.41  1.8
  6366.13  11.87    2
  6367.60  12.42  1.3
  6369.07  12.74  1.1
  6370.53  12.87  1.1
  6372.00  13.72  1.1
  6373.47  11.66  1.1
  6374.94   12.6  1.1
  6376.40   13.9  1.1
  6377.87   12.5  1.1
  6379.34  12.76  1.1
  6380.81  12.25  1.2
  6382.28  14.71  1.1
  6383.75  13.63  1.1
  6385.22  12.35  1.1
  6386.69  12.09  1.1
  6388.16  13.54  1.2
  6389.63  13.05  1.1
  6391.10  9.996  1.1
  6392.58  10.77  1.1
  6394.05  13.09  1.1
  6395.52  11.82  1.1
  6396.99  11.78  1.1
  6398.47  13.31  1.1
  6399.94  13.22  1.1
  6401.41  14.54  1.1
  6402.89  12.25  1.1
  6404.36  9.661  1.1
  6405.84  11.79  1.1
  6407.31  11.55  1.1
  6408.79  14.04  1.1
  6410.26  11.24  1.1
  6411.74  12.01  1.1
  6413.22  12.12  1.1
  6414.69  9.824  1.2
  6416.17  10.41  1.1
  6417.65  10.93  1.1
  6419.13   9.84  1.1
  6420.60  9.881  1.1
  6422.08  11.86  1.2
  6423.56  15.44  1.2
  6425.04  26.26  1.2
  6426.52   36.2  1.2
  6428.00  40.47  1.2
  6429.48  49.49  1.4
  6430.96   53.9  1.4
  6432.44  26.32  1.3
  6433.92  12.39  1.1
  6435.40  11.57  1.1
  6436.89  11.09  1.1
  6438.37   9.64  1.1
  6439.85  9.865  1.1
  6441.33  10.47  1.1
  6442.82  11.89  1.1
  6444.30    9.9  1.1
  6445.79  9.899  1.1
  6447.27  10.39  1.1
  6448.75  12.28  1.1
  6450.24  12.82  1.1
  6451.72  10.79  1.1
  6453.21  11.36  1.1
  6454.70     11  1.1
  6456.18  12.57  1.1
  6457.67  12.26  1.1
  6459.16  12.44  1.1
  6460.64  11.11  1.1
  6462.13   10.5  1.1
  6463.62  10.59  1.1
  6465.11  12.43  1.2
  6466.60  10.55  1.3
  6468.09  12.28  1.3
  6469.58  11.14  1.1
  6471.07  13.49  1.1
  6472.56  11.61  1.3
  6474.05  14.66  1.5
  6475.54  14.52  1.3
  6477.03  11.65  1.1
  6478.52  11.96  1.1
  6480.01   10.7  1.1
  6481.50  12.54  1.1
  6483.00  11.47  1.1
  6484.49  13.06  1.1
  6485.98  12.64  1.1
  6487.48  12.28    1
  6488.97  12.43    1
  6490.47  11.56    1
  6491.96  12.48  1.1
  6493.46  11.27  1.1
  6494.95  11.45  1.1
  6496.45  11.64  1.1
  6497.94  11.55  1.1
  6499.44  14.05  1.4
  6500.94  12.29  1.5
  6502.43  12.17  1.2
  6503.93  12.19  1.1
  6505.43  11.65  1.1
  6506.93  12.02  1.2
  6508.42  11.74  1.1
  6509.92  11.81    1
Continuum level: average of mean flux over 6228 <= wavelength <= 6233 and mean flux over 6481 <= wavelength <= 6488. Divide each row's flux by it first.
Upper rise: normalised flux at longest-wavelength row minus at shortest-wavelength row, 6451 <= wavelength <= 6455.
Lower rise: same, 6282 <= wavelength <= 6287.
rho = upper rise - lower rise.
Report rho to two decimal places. 0.16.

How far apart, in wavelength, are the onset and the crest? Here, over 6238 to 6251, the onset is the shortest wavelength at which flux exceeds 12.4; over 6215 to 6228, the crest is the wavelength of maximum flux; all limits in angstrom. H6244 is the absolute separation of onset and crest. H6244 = 24.4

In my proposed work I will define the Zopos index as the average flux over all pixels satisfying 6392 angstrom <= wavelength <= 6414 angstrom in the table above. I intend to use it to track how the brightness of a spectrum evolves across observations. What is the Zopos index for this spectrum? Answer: 12.2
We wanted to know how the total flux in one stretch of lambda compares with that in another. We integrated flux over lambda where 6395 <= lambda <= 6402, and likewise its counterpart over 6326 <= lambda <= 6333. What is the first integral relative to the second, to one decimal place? 1.0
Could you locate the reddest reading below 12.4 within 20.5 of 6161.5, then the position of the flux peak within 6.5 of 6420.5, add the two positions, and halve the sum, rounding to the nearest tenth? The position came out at 6302.5 angstrom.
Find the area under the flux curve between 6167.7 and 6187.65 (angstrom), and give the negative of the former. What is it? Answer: -263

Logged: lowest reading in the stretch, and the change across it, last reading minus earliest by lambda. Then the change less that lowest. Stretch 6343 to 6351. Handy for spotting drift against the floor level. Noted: -11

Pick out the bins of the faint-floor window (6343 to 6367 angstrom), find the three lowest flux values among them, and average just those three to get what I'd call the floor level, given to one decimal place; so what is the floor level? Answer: 11.9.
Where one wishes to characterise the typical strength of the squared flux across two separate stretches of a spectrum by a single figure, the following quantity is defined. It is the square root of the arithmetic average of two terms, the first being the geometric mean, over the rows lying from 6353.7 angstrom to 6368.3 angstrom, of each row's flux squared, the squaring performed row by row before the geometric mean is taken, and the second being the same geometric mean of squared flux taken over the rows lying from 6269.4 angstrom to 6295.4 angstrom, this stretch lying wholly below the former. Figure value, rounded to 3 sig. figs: 12.7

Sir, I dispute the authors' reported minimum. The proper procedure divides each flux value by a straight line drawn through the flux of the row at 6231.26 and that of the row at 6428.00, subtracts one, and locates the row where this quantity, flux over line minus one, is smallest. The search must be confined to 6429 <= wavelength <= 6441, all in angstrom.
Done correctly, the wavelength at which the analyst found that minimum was 6438.37 angstrom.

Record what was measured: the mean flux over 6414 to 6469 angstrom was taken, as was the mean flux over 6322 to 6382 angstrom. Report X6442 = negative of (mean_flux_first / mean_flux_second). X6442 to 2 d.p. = -1.22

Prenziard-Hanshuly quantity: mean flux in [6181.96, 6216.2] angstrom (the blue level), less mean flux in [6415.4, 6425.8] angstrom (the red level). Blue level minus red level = 0.1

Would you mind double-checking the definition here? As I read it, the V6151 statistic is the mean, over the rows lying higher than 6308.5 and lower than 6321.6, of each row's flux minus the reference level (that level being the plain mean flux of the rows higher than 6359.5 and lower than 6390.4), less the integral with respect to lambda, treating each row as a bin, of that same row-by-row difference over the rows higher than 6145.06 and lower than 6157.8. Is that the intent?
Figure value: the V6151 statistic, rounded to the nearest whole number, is -12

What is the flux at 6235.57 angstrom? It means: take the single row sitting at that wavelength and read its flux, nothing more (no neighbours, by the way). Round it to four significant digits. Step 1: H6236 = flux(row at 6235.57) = 11.62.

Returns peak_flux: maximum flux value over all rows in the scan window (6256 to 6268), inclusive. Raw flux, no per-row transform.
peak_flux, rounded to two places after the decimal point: 14.67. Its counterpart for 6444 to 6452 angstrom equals 12.82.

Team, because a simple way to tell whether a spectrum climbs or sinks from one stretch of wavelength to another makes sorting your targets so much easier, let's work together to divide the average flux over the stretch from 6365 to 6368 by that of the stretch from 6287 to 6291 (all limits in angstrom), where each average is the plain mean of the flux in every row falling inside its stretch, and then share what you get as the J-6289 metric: 0.95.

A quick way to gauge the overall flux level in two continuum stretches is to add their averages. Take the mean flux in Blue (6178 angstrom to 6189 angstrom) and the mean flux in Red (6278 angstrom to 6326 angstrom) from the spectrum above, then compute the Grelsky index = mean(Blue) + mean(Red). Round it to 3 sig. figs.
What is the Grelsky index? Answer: 26.1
